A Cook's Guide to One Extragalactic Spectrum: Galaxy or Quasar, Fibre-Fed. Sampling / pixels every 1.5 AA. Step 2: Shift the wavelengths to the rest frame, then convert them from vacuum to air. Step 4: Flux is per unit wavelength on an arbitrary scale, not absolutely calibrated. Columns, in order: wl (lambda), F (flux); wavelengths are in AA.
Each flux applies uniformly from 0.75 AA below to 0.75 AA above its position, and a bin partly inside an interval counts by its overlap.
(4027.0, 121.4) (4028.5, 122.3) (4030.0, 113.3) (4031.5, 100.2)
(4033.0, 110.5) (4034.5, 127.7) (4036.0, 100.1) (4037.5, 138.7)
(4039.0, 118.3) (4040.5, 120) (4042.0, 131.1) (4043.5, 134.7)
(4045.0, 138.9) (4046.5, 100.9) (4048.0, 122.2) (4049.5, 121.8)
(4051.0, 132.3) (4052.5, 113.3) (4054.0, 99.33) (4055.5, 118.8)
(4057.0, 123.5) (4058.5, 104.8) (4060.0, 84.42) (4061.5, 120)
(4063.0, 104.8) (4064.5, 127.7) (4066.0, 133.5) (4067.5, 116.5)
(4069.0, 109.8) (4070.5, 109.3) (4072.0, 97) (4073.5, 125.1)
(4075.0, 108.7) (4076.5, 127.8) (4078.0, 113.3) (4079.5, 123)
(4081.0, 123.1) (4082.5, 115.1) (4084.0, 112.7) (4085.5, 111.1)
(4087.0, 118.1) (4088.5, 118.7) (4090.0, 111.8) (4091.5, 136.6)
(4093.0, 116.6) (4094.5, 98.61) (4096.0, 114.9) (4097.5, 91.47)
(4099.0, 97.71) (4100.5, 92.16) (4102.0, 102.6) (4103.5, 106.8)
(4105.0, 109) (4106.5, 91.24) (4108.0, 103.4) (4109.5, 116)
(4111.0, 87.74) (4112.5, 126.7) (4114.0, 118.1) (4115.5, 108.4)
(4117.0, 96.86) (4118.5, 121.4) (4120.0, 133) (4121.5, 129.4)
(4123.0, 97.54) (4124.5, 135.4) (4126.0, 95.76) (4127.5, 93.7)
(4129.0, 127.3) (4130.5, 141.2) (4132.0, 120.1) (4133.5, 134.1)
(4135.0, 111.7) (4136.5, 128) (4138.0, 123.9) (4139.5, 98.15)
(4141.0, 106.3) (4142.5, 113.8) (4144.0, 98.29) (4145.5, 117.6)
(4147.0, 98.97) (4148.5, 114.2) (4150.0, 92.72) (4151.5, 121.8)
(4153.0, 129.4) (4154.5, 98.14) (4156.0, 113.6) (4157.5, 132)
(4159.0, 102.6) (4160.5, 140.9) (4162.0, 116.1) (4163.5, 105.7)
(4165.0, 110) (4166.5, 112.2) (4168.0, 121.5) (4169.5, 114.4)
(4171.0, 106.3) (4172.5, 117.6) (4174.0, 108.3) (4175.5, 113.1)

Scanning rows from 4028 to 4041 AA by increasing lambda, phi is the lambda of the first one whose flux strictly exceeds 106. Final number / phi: 4028.5 AA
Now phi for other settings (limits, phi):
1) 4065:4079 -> 4066.0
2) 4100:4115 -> 4103.5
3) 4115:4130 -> 4115.5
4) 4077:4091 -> 4078.0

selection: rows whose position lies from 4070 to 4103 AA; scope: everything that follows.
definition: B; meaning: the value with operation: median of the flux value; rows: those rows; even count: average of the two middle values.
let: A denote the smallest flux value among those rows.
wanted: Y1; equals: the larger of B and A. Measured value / 113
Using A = 91.47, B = 113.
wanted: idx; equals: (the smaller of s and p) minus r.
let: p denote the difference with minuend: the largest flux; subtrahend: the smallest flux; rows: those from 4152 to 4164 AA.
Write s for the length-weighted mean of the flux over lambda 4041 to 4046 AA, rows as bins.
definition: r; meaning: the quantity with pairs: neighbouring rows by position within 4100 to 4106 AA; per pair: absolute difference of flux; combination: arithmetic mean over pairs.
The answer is 37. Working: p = 43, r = 6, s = 132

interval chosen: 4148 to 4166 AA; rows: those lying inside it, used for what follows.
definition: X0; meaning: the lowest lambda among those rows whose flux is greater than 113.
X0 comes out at 4148.5 AA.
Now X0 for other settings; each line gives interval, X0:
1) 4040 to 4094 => 4040.5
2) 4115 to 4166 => 4118.5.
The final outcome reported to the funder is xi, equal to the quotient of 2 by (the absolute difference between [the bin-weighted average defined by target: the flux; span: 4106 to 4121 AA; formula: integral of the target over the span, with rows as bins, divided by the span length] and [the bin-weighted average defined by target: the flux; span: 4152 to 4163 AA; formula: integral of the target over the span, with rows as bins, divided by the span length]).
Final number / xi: 0.26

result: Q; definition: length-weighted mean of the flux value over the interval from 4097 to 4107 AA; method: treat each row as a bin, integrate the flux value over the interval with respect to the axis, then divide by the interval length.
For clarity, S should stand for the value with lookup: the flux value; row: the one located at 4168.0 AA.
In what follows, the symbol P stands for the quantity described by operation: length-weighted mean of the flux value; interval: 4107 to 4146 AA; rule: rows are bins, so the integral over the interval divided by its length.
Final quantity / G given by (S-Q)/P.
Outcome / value 0.20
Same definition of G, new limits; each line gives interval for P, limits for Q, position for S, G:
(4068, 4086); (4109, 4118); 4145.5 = 0.07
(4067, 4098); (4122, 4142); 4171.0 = -0.09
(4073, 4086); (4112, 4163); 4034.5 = 0.10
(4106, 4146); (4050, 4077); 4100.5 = -0.19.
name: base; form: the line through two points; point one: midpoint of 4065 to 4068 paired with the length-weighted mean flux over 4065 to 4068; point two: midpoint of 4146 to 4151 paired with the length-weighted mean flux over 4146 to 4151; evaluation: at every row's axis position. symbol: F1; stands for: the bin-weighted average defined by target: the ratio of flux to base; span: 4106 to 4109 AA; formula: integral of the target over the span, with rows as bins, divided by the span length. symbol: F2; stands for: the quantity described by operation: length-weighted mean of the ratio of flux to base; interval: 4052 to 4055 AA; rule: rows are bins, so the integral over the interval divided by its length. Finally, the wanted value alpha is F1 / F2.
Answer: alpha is 1.05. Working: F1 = 0.87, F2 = 0.82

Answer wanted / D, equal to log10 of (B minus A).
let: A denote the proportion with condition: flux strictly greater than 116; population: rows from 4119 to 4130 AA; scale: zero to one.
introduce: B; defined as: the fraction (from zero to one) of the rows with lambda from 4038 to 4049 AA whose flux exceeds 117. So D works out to -0.5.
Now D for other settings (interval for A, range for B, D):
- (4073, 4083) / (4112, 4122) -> -0.8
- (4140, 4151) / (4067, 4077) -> -0.8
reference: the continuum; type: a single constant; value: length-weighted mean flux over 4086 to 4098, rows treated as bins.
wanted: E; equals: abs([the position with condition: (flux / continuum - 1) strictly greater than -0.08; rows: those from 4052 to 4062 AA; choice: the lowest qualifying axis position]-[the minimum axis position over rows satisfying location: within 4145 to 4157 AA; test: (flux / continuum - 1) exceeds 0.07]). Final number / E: 99.0 AA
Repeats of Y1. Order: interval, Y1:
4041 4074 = 119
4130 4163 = 115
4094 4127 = 105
